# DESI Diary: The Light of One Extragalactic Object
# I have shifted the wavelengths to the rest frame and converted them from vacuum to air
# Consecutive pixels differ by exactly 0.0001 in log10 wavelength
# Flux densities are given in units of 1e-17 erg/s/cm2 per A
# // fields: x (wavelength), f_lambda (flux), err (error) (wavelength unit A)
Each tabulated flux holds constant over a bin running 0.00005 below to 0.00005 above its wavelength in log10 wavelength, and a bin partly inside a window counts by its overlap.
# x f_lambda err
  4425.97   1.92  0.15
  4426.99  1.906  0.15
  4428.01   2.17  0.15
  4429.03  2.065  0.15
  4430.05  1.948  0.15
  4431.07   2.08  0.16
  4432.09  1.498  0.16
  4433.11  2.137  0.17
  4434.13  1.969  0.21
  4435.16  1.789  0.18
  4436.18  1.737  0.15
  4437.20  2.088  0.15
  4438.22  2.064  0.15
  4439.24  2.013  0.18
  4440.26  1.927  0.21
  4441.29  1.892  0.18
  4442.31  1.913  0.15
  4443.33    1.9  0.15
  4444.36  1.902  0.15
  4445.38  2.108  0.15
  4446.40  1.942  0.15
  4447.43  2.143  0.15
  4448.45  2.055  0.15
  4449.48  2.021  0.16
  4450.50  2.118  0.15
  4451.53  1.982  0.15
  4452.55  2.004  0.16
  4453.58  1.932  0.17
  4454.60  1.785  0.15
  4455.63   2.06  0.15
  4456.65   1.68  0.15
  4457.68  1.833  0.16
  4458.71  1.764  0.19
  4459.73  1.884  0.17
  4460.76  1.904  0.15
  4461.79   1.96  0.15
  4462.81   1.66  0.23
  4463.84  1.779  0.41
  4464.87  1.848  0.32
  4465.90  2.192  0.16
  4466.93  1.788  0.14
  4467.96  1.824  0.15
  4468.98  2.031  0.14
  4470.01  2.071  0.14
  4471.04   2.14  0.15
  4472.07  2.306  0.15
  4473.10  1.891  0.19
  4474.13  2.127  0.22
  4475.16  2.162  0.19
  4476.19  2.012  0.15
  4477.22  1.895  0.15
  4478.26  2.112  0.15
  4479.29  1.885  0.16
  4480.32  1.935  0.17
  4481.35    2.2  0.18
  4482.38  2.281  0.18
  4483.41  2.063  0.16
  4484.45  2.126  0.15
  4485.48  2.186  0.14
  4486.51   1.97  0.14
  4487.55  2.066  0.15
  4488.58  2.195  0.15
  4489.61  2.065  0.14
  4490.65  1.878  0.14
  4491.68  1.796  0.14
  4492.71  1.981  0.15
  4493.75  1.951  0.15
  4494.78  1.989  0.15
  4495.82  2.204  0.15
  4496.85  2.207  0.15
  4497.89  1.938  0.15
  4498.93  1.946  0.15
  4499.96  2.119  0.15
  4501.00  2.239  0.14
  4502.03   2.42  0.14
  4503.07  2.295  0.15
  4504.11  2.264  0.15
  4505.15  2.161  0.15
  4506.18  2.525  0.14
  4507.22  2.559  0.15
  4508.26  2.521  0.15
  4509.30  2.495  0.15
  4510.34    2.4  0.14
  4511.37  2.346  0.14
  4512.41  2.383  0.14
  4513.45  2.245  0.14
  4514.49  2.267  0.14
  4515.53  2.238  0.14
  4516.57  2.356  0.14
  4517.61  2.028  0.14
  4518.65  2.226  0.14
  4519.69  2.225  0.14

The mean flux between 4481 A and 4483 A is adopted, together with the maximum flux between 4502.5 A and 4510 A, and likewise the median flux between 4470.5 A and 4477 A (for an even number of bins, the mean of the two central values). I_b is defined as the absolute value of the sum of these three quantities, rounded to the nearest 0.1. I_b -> 6.9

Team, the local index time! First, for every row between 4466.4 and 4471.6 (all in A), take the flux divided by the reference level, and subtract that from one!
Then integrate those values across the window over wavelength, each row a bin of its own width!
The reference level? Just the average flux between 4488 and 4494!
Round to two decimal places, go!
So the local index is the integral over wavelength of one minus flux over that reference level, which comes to 0.02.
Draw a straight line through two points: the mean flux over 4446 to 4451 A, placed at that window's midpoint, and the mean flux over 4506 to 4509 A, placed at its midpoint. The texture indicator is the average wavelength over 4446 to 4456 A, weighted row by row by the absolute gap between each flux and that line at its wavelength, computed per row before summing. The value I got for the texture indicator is 4452.1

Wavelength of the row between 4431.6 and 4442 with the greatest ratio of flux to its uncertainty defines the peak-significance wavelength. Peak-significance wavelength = 4437.20 A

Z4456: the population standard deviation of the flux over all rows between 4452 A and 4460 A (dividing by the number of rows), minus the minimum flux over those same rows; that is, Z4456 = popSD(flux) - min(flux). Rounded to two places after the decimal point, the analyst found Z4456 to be -1.56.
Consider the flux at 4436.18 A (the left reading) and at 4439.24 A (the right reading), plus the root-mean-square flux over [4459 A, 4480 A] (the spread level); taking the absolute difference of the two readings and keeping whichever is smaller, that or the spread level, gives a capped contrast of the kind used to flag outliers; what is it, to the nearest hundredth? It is 0.28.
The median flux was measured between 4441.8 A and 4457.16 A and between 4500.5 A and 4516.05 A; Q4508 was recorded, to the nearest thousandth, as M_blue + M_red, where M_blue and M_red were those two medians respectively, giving 4.328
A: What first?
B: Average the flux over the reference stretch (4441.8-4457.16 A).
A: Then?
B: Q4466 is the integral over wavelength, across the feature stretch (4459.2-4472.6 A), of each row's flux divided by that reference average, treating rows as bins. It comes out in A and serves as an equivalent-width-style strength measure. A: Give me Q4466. 13.3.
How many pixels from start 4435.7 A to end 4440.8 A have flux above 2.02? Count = 2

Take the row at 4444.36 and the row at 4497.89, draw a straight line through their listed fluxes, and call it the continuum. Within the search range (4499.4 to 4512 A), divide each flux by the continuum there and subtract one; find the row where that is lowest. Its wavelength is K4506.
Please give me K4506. 4499.96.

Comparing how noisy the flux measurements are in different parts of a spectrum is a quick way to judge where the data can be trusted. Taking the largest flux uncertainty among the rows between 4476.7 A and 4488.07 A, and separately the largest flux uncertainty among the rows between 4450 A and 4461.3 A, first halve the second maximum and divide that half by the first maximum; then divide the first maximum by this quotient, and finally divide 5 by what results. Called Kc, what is 15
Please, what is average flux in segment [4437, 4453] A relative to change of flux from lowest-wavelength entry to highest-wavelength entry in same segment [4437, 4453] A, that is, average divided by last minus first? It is -24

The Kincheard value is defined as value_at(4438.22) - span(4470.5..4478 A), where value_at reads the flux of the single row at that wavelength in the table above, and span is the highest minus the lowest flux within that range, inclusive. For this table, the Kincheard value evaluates 1.649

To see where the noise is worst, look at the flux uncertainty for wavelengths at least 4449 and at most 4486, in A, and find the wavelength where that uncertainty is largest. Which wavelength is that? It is 4463.84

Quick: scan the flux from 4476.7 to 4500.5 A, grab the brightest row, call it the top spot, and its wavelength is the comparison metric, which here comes 4482.38 A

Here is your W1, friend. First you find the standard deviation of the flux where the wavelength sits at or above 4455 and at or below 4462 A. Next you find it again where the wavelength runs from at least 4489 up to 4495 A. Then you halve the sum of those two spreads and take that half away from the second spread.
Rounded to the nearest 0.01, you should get -0.02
